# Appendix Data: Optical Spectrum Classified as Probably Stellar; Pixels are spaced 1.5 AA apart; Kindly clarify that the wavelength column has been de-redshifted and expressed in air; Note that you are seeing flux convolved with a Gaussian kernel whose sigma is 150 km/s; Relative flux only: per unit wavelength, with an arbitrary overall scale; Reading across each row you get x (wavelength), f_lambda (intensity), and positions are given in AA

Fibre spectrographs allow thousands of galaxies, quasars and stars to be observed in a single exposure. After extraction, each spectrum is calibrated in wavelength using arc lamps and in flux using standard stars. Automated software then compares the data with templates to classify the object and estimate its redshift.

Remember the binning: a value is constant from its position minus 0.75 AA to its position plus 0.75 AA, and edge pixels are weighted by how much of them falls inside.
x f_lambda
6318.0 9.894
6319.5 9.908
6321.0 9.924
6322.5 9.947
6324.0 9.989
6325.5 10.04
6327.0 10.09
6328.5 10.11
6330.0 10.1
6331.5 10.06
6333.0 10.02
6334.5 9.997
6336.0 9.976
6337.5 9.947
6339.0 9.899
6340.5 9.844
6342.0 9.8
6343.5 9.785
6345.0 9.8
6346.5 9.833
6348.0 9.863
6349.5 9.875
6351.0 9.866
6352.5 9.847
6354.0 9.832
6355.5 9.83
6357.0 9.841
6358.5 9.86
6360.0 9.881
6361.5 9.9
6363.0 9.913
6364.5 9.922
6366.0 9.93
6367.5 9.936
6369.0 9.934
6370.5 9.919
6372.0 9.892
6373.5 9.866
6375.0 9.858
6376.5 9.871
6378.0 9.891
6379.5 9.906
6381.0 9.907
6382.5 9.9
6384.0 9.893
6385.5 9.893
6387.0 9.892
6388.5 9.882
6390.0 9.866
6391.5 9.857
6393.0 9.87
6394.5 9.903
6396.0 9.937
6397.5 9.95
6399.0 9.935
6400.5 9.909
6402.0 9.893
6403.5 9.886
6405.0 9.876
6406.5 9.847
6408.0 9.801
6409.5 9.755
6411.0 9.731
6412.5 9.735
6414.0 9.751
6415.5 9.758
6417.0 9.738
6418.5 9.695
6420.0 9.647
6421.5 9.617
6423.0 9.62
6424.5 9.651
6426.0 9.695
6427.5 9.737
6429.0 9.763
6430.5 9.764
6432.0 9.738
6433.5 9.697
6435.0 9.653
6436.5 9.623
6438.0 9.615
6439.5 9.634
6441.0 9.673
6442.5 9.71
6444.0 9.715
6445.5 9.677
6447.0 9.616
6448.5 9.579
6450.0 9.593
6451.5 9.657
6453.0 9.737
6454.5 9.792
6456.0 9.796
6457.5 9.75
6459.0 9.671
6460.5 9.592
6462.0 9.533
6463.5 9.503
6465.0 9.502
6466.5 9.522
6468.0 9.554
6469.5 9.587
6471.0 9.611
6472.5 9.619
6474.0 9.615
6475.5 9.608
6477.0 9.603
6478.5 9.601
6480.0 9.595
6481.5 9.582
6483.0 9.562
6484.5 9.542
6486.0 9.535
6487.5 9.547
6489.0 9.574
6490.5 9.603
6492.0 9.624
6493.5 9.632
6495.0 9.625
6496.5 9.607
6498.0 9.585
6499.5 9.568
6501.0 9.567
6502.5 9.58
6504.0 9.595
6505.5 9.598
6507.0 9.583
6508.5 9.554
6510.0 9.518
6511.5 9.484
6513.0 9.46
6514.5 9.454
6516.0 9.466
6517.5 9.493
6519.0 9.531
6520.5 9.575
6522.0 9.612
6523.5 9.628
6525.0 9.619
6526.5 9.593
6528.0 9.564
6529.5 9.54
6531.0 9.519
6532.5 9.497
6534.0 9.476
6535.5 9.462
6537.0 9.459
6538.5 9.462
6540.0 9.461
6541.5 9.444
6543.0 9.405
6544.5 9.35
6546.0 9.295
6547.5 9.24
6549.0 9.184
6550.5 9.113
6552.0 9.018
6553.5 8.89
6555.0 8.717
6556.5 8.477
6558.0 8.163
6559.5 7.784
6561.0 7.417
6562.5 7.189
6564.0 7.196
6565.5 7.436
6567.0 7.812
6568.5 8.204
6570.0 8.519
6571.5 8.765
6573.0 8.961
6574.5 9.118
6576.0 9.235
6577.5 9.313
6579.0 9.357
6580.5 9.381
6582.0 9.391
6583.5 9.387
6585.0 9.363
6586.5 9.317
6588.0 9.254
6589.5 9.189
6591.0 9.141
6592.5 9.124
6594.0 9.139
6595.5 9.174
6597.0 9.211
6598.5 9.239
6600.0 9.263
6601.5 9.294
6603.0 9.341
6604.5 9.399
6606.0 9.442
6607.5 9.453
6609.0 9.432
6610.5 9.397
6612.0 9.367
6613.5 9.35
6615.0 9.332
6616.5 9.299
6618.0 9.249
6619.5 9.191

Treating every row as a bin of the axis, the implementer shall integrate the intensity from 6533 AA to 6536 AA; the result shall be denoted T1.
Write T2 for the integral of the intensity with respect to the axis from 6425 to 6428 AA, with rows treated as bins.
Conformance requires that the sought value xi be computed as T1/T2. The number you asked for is 0.976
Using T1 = 28.4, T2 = 29.1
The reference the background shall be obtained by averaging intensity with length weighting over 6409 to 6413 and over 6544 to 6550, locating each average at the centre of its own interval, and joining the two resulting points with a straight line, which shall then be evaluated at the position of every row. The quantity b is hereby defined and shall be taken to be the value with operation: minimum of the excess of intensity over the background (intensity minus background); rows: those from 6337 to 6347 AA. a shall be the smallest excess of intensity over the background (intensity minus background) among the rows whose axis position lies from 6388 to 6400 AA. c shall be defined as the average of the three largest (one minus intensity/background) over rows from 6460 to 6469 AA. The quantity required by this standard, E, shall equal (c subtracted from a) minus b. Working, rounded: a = 0.05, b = -0.19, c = 0.004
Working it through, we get 0.24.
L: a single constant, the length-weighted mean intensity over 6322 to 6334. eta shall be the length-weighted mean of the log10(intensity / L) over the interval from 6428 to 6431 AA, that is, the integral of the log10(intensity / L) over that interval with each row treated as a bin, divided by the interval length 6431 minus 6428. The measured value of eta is -0.01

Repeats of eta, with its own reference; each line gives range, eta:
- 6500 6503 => -0.02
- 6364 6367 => -0.01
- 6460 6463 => -0.02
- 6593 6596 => -0.04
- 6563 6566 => -0.14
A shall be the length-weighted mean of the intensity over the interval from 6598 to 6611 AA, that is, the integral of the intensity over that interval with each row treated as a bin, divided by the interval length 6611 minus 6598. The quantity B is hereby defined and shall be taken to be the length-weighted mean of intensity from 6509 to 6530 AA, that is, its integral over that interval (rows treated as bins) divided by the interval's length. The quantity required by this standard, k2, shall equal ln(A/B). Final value -0.02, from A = 9.36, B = 9.54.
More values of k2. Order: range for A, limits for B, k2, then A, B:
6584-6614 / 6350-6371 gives -0.06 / 9.29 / 9.89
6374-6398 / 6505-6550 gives 0.04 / 9.89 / 9.48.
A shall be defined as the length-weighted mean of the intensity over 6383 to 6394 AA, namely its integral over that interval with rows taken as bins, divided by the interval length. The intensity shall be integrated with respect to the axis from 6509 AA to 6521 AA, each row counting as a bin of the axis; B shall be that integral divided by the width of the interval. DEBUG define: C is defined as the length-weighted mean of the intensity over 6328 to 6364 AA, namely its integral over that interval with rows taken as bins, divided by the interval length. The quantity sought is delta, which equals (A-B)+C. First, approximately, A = 9.9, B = 9.50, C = 9.9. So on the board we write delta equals 10.3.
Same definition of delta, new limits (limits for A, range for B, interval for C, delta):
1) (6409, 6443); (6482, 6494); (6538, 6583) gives 8.9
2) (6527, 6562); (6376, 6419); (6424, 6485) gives 8.9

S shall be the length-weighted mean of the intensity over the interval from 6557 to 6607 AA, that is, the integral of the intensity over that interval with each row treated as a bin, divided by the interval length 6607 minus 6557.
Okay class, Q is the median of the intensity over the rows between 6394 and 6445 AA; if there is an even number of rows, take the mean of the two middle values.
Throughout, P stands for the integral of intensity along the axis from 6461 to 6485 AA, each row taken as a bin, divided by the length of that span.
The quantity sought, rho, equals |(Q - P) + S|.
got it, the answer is 9.0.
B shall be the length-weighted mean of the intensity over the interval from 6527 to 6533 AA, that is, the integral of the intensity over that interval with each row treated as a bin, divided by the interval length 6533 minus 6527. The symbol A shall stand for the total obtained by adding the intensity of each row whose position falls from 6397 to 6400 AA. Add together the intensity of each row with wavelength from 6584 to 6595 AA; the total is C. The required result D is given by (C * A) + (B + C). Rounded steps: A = 20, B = 9.53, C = 65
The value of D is 1357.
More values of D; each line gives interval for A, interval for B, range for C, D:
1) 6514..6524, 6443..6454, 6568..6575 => 2962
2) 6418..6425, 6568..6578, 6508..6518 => 3279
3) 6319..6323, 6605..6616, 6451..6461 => 2102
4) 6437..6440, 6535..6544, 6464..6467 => 395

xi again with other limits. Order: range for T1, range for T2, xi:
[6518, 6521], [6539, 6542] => 1.010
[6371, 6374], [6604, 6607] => 1.049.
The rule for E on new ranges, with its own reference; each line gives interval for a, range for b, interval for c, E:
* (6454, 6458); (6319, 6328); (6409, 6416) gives 0.33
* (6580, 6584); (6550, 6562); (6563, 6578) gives 1.85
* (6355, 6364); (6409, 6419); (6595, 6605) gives -0.07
